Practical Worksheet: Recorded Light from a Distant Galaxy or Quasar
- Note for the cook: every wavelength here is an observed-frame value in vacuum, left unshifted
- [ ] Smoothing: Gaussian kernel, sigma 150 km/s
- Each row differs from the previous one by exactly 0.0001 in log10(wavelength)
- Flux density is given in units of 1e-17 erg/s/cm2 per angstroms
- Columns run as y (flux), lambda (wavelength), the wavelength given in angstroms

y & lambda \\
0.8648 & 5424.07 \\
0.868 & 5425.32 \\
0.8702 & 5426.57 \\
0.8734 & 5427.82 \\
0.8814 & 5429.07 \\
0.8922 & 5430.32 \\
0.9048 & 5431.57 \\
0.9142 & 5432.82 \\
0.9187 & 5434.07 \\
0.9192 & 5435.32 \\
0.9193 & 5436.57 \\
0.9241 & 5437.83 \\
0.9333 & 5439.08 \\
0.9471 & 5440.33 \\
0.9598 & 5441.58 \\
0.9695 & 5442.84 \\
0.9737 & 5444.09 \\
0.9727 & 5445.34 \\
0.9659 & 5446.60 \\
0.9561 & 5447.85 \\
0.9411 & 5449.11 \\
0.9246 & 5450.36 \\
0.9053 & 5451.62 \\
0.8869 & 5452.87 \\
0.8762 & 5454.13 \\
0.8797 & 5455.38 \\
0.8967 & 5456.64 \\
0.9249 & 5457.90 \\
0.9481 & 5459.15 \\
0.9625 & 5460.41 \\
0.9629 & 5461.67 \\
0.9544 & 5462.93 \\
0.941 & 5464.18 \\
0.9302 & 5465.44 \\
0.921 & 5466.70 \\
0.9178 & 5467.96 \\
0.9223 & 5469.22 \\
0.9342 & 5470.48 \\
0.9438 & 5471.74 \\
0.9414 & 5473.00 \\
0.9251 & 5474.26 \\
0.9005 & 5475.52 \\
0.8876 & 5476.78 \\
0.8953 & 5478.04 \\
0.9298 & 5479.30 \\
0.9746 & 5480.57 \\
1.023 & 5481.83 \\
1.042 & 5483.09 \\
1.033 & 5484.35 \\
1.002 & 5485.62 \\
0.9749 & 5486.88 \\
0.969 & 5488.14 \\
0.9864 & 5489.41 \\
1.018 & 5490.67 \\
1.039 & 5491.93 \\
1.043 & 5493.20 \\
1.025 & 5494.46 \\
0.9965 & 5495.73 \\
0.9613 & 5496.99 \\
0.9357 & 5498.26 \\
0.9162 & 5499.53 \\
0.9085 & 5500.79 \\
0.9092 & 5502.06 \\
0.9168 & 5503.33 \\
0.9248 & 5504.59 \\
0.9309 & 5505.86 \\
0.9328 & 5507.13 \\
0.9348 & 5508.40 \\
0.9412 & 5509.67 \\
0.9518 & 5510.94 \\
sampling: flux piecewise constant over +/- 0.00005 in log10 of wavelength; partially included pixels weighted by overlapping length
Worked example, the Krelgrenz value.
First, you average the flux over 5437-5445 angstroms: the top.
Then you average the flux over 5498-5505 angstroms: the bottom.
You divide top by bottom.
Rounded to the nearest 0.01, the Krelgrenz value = 1.04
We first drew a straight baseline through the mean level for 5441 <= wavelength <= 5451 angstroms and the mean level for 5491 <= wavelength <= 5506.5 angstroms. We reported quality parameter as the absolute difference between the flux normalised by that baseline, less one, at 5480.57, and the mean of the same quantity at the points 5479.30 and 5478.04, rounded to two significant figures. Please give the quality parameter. 0.065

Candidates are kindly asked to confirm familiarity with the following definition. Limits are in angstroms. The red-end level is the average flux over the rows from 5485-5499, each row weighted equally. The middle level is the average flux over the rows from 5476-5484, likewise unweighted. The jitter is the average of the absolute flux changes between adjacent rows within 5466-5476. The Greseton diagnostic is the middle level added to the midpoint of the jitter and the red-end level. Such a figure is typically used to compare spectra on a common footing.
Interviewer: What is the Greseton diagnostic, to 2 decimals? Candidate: 1.46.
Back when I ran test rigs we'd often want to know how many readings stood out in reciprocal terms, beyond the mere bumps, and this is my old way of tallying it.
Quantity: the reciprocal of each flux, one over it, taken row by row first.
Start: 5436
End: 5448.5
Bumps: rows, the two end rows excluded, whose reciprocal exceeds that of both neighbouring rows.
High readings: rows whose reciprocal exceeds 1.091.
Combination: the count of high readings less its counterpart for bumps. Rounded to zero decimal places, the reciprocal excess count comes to 0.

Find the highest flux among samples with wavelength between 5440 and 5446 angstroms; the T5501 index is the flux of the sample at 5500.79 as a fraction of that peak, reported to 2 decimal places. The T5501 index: 0.93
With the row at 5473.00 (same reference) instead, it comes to 0.97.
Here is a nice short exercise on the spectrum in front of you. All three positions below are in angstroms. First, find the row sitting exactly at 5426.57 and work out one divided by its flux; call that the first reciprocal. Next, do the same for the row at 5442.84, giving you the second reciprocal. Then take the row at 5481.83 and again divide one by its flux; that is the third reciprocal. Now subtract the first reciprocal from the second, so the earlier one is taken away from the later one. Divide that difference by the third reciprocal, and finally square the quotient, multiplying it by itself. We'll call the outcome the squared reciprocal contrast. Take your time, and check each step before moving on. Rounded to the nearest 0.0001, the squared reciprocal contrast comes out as 0.0145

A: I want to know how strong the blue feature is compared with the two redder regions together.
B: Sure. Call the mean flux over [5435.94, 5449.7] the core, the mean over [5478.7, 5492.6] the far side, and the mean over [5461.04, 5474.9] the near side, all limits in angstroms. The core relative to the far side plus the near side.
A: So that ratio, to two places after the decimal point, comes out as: 0.49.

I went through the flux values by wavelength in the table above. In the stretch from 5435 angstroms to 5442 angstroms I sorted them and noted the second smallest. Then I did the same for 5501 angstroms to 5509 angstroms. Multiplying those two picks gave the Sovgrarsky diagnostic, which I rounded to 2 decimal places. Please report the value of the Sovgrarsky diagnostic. 0.84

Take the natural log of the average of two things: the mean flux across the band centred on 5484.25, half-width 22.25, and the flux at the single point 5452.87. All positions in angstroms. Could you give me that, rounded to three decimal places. -0.082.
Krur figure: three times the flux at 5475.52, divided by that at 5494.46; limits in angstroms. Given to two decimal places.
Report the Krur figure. 2.64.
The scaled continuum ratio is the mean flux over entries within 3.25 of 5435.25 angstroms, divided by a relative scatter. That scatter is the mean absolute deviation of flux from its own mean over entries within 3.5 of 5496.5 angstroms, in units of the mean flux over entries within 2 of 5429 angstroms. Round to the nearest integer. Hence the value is 19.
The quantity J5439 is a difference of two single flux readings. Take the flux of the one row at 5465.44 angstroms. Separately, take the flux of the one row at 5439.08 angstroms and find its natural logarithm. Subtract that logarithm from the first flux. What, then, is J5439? 1.00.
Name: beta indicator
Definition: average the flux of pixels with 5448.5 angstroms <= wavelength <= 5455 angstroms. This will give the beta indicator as 0.91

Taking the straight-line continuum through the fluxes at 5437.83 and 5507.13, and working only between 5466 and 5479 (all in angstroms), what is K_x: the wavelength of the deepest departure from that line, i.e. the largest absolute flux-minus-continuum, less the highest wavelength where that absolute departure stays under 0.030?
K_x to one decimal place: 1.3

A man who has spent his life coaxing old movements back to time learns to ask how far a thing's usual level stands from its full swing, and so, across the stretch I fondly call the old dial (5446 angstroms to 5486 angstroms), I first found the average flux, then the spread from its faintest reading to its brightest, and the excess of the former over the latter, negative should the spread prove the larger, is 0.77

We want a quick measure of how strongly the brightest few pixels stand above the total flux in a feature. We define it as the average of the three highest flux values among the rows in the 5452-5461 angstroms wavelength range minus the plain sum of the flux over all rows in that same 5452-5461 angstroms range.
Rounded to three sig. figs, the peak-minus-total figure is -5.43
